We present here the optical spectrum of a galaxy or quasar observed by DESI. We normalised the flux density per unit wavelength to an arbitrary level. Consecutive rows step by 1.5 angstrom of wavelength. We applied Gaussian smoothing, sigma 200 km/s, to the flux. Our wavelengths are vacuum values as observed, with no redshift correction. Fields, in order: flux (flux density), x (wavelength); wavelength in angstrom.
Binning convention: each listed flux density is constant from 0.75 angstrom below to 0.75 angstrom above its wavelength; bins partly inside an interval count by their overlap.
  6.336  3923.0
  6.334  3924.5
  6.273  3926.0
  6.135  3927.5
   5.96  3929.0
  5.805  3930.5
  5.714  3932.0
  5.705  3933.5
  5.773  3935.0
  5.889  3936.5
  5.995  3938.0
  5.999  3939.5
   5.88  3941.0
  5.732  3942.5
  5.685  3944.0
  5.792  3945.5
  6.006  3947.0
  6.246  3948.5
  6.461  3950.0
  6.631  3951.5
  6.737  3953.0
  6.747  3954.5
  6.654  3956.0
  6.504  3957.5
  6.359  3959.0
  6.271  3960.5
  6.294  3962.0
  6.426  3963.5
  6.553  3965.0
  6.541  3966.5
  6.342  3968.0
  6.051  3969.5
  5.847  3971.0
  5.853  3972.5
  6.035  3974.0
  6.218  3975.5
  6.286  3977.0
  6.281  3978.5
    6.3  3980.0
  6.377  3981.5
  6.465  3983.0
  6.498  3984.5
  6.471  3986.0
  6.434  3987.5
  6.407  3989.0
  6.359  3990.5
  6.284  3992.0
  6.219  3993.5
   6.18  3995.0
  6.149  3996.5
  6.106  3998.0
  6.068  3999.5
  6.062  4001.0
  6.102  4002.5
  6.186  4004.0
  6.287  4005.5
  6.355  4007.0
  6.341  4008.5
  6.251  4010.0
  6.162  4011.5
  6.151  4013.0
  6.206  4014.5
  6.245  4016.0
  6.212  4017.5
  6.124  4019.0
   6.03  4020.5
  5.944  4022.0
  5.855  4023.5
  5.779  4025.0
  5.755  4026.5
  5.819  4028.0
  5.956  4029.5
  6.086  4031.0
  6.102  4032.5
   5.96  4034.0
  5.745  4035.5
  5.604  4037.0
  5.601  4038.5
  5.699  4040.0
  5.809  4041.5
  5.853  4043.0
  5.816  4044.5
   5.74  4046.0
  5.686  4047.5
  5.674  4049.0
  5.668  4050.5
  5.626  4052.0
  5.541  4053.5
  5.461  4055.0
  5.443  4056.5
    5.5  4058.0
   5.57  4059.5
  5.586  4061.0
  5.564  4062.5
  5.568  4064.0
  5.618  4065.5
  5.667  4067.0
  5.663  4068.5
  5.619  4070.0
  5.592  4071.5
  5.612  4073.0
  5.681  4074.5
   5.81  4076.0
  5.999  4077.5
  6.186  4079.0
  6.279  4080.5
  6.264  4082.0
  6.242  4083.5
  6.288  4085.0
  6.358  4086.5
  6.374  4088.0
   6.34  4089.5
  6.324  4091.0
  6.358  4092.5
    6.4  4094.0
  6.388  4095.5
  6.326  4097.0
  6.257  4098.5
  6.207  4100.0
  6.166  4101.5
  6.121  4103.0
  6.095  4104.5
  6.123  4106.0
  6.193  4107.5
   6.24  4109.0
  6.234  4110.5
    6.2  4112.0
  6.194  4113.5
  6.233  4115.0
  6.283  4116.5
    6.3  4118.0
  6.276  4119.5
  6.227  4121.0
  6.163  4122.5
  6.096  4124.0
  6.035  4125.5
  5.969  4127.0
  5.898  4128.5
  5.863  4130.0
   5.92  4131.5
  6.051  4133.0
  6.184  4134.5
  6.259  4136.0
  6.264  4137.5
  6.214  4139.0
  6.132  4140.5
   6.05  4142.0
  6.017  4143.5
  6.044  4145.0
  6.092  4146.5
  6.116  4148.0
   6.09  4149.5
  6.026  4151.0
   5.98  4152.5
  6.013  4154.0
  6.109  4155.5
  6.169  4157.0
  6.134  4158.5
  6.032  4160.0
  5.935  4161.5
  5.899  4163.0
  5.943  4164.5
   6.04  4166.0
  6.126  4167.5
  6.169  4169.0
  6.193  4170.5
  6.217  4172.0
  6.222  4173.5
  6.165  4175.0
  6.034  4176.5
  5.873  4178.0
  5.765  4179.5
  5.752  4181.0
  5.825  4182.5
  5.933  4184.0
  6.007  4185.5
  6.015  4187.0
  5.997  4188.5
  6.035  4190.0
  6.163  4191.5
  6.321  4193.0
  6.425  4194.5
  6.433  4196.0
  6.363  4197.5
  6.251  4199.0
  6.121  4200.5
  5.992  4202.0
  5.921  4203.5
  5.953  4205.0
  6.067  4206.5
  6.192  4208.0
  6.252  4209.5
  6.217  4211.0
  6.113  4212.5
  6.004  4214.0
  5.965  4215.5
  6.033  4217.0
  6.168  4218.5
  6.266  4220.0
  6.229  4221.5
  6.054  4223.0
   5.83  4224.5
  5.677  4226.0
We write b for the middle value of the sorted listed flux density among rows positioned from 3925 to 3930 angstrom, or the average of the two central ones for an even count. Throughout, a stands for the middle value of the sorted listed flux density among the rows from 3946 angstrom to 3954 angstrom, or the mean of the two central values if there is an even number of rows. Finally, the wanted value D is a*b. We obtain 39.6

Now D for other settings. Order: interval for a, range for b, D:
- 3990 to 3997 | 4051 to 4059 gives 34.2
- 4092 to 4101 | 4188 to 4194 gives 38.7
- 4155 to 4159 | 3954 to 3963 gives 39.5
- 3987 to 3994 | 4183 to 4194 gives 38.2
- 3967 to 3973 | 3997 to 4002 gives 36.1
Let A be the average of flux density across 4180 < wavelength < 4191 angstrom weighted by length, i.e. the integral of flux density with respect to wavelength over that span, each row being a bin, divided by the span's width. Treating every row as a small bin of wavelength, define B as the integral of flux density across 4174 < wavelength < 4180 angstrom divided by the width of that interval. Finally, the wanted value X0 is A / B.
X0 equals 0.99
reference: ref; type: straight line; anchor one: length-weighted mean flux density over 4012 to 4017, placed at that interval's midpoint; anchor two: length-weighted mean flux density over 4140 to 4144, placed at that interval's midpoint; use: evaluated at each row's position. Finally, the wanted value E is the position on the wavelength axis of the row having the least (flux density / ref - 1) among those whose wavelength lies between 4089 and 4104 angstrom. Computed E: 4103.0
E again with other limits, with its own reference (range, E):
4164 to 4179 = 4178.0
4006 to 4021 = 4020.5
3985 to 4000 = 3999.5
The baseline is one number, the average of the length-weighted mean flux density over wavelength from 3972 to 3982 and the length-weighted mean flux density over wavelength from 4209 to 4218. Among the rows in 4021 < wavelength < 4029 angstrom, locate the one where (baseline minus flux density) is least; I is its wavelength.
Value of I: 4022.0 angstrom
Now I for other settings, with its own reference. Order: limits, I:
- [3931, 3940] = 3939.5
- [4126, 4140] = 4137.5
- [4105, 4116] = 4109.0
